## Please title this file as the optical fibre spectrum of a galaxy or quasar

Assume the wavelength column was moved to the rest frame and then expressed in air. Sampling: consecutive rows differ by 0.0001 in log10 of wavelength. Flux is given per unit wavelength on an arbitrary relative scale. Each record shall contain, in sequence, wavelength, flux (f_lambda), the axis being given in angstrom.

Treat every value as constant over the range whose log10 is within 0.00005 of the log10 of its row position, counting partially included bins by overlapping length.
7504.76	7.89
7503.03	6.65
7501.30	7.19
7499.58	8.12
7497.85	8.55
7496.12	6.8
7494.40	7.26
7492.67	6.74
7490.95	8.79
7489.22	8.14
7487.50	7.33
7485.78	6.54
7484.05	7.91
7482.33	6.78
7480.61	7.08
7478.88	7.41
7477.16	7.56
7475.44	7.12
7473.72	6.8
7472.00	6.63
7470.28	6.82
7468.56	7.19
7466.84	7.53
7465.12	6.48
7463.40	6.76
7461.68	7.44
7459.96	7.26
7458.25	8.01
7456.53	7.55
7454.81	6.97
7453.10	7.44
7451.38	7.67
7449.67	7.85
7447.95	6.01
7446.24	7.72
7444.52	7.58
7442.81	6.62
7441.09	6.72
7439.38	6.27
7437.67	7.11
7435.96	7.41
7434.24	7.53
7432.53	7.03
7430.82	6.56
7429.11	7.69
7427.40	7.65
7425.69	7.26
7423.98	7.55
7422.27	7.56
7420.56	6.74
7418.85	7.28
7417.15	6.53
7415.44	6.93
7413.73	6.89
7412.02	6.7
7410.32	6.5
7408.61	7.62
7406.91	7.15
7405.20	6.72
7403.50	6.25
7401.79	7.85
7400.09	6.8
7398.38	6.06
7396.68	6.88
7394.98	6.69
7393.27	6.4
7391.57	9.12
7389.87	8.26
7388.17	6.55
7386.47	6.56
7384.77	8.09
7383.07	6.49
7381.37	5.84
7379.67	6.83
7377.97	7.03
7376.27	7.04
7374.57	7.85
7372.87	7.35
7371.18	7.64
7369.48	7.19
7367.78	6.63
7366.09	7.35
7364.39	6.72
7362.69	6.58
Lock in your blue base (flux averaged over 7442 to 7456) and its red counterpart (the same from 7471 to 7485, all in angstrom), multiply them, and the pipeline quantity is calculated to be 51.8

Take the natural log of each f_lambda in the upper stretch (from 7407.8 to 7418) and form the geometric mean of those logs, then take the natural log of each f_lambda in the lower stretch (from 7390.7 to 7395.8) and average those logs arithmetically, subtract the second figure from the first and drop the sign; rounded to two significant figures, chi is 0.065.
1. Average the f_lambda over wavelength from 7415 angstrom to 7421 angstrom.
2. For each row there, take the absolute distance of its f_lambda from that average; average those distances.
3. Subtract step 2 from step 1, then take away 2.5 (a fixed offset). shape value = 4.14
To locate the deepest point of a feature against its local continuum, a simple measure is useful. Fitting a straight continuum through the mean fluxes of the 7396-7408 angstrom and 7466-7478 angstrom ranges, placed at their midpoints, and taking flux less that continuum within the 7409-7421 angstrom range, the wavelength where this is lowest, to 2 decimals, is 7410.32 angstrom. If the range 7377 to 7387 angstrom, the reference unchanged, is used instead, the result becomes 7381.37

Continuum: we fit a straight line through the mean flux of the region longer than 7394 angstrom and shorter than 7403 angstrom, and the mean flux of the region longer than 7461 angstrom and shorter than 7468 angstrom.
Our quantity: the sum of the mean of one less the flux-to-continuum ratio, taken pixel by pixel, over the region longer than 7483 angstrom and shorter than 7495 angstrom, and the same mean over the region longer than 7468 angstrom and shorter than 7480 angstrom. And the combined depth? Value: -0.06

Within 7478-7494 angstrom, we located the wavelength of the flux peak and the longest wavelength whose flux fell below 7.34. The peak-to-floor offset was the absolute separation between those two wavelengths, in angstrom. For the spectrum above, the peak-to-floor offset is 1.7 angstrom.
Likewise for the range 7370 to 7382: 6.8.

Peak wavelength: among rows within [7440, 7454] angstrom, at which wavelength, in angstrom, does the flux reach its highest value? 7449.67 angstrom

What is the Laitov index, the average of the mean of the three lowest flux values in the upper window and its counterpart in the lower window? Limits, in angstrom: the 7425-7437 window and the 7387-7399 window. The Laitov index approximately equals 6.64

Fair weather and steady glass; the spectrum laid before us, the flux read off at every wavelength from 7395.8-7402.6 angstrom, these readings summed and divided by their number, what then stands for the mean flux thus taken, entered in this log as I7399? 6.9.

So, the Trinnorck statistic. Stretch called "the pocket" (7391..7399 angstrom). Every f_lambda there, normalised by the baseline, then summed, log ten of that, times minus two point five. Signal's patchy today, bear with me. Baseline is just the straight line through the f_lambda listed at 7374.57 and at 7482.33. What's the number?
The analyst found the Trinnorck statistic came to -1.66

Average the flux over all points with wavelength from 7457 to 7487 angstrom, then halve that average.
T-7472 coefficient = 3.57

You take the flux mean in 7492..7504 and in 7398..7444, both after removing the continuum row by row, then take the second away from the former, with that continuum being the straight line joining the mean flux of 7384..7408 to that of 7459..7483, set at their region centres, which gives 0.37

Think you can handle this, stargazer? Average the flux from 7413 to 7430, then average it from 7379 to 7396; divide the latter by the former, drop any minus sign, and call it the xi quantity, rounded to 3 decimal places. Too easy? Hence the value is 0.983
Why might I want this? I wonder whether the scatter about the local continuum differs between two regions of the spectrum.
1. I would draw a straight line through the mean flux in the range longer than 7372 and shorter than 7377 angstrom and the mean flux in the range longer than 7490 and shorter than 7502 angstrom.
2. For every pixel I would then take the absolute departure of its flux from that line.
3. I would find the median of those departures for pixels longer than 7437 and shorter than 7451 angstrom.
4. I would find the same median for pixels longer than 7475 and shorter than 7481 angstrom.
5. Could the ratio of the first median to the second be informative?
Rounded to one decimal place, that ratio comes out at 1.8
